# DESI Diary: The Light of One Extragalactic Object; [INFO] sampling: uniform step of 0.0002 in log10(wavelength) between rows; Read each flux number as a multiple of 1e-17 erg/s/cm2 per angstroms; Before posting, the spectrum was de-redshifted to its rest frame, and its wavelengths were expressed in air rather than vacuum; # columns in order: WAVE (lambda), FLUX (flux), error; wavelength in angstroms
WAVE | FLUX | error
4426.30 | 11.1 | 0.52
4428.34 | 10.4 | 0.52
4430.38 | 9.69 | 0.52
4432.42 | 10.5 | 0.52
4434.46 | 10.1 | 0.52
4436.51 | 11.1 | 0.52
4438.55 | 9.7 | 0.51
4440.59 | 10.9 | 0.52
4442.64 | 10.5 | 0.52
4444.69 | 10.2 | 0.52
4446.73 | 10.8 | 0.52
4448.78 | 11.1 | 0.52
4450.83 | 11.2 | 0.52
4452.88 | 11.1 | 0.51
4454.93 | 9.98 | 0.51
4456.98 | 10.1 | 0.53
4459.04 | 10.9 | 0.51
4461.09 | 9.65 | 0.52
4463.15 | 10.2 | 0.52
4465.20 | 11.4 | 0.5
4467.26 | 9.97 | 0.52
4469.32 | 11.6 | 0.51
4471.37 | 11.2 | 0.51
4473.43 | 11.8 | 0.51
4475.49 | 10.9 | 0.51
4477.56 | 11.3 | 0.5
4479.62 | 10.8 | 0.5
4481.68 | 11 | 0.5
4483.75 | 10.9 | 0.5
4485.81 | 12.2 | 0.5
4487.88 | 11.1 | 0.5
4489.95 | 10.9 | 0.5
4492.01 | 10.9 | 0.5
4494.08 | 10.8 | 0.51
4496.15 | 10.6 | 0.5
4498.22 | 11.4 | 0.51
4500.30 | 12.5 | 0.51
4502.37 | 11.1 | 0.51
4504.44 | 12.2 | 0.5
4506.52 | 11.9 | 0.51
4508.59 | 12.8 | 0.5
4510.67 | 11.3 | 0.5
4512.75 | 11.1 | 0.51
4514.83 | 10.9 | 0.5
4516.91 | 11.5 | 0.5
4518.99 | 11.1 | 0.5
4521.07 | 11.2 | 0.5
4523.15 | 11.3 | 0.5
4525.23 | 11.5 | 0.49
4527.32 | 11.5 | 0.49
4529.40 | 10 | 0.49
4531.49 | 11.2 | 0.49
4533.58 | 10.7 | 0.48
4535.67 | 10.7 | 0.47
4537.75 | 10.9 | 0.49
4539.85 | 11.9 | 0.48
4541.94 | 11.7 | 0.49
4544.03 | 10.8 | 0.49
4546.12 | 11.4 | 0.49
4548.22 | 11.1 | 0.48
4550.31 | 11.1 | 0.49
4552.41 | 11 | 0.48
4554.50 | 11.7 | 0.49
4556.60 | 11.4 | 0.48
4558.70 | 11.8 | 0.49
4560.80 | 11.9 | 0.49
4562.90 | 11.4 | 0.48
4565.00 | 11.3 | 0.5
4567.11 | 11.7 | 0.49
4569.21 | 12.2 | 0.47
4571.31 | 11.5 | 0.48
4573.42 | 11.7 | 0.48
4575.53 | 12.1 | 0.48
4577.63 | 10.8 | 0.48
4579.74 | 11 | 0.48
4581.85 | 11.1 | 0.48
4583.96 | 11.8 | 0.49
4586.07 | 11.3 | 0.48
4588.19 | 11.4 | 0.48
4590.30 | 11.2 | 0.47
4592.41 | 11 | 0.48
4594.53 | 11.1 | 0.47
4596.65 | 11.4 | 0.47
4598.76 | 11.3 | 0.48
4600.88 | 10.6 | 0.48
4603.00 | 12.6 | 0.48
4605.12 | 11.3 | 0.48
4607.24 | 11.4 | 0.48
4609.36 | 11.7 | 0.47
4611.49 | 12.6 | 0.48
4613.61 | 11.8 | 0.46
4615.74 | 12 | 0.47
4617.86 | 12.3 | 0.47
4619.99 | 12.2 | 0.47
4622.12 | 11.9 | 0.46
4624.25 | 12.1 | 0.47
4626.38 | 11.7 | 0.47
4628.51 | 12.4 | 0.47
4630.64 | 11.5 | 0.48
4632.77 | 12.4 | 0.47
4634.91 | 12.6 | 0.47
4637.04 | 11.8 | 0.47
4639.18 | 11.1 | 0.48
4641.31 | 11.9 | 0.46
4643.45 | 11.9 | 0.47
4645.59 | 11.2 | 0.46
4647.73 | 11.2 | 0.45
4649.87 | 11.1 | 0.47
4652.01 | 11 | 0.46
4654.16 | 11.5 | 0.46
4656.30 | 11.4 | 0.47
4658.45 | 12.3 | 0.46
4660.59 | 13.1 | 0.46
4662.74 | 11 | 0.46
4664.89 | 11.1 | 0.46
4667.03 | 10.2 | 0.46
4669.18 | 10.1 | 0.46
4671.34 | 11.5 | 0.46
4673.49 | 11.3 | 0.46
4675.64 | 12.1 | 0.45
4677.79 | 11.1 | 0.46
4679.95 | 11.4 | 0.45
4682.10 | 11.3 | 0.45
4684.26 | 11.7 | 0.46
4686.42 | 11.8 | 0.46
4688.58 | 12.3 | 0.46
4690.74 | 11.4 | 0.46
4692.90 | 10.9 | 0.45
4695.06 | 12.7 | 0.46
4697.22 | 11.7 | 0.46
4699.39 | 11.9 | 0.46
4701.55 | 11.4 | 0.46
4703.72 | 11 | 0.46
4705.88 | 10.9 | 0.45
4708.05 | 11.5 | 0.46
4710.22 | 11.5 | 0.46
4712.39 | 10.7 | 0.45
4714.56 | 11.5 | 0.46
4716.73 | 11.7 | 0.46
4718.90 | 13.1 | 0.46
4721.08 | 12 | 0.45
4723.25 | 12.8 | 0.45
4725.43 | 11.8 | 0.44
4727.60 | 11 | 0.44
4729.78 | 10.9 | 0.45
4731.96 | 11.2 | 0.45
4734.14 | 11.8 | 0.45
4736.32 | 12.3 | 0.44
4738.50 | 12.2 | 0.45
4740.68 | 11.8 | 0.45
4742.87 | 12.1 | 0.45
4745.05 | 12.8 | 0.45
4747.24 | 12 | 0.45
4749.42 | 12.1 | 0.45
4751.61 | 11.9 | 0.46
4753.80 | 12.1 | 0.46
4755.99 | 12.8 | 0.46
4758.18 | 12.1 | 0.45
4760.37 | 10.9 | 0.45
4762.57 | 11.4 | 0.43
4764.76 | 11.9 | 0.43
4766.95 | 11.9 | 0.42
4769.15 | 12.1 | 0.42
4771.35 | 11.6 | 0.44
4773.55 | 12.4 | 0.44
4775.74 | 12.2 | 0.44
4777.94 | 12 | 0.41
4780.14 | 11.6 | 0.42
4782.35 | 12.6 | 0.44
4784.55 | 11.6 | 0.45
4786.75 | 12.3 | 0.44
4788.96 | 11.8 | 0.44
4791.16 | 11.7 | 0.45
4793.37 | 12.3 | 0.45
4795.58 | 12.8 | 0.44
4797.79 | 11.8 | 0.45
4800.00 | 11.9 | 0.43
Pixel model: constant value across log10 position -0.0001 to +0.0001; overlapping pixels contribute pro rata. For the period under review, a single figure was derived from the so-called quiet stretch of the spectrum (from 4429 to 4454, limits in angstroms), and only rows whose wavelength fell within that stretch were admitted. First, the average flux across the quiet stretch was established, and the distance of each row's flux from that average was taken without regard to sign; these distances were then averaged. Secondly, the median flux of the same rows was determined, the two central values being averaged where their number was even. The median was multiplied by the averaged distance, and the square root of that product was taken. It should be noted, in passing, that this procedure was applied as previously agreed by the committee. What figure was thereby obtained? 2.2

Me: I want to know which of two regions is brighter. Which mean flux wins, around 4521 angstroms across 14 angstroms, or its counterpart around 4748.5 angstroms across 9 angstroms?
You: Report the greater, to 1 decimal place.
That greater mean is 12.2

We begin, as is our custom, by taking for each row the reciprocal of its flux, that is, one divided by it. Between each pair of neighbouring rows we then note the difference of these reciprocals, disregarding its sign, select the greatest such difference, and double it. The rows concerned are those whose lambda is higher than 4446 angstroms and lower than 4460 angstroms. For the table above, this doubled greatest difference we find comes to 0.020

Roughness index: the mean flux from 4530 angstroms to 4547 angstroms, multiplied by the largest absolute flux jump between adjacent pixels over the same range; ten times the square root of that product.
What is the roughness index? 33.4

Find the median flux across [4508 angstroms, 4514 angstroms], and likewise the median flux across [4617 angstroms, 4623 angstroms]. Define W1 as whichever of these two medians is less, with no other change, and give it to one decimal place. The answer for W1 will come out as 11.3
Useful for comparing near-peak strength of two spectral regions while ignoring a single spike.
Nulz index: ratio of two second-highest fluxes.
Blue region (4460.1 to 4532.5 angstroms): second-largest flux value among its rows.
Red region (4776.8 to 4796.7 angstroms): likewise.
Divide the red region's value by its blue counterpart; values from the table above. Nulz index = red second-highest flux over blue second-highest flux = 1.01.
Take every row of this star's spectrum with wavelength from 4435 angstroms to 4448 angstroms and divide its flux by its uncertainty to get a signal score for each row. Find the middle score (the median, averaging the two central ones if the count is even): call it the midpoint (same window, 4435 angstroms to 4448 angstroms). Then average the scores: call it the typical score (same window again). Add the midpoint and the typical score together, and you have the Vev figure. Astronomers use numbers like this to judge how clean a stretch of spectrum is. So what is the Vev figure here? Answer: 41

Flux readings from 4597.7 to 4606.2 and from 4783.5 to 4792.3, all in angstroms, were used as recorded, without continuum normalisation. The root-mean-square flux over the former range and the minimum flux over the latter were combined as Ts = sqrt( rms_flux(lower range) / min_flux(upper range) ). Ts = 0.99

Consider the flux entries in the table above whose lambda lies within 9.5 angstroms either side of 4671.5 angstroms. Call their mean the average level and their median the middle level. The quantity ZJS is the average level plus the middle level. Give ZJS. 22.19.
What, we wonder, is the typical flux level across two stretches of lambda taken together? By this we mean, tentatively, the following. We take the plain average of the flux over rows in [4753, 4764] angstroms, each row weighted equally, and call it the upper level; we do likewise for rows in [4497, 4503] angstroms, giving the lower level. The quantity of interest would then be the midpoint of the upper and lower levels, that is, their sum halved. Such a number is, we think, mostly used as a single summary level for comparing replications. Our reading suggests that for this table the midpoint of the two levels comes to 11.8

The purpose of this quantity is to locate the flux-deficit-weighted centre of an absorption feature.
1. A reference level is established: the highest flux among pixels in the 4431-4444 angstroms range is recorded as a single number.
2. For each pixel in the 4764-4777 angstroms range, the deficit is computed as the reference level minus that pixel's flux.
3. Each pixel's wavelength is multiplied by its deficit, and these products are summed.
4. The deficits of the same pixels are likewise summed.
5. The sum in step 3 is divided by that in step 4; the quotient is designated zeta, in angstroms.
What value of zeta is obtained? 4770.7 angstroms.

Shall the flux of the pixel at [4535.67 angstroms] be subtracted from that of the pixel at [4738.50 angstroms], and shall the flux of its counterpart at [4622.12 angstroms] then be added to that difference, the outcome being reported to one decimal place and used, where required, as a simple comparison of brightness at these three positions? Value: 13.4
